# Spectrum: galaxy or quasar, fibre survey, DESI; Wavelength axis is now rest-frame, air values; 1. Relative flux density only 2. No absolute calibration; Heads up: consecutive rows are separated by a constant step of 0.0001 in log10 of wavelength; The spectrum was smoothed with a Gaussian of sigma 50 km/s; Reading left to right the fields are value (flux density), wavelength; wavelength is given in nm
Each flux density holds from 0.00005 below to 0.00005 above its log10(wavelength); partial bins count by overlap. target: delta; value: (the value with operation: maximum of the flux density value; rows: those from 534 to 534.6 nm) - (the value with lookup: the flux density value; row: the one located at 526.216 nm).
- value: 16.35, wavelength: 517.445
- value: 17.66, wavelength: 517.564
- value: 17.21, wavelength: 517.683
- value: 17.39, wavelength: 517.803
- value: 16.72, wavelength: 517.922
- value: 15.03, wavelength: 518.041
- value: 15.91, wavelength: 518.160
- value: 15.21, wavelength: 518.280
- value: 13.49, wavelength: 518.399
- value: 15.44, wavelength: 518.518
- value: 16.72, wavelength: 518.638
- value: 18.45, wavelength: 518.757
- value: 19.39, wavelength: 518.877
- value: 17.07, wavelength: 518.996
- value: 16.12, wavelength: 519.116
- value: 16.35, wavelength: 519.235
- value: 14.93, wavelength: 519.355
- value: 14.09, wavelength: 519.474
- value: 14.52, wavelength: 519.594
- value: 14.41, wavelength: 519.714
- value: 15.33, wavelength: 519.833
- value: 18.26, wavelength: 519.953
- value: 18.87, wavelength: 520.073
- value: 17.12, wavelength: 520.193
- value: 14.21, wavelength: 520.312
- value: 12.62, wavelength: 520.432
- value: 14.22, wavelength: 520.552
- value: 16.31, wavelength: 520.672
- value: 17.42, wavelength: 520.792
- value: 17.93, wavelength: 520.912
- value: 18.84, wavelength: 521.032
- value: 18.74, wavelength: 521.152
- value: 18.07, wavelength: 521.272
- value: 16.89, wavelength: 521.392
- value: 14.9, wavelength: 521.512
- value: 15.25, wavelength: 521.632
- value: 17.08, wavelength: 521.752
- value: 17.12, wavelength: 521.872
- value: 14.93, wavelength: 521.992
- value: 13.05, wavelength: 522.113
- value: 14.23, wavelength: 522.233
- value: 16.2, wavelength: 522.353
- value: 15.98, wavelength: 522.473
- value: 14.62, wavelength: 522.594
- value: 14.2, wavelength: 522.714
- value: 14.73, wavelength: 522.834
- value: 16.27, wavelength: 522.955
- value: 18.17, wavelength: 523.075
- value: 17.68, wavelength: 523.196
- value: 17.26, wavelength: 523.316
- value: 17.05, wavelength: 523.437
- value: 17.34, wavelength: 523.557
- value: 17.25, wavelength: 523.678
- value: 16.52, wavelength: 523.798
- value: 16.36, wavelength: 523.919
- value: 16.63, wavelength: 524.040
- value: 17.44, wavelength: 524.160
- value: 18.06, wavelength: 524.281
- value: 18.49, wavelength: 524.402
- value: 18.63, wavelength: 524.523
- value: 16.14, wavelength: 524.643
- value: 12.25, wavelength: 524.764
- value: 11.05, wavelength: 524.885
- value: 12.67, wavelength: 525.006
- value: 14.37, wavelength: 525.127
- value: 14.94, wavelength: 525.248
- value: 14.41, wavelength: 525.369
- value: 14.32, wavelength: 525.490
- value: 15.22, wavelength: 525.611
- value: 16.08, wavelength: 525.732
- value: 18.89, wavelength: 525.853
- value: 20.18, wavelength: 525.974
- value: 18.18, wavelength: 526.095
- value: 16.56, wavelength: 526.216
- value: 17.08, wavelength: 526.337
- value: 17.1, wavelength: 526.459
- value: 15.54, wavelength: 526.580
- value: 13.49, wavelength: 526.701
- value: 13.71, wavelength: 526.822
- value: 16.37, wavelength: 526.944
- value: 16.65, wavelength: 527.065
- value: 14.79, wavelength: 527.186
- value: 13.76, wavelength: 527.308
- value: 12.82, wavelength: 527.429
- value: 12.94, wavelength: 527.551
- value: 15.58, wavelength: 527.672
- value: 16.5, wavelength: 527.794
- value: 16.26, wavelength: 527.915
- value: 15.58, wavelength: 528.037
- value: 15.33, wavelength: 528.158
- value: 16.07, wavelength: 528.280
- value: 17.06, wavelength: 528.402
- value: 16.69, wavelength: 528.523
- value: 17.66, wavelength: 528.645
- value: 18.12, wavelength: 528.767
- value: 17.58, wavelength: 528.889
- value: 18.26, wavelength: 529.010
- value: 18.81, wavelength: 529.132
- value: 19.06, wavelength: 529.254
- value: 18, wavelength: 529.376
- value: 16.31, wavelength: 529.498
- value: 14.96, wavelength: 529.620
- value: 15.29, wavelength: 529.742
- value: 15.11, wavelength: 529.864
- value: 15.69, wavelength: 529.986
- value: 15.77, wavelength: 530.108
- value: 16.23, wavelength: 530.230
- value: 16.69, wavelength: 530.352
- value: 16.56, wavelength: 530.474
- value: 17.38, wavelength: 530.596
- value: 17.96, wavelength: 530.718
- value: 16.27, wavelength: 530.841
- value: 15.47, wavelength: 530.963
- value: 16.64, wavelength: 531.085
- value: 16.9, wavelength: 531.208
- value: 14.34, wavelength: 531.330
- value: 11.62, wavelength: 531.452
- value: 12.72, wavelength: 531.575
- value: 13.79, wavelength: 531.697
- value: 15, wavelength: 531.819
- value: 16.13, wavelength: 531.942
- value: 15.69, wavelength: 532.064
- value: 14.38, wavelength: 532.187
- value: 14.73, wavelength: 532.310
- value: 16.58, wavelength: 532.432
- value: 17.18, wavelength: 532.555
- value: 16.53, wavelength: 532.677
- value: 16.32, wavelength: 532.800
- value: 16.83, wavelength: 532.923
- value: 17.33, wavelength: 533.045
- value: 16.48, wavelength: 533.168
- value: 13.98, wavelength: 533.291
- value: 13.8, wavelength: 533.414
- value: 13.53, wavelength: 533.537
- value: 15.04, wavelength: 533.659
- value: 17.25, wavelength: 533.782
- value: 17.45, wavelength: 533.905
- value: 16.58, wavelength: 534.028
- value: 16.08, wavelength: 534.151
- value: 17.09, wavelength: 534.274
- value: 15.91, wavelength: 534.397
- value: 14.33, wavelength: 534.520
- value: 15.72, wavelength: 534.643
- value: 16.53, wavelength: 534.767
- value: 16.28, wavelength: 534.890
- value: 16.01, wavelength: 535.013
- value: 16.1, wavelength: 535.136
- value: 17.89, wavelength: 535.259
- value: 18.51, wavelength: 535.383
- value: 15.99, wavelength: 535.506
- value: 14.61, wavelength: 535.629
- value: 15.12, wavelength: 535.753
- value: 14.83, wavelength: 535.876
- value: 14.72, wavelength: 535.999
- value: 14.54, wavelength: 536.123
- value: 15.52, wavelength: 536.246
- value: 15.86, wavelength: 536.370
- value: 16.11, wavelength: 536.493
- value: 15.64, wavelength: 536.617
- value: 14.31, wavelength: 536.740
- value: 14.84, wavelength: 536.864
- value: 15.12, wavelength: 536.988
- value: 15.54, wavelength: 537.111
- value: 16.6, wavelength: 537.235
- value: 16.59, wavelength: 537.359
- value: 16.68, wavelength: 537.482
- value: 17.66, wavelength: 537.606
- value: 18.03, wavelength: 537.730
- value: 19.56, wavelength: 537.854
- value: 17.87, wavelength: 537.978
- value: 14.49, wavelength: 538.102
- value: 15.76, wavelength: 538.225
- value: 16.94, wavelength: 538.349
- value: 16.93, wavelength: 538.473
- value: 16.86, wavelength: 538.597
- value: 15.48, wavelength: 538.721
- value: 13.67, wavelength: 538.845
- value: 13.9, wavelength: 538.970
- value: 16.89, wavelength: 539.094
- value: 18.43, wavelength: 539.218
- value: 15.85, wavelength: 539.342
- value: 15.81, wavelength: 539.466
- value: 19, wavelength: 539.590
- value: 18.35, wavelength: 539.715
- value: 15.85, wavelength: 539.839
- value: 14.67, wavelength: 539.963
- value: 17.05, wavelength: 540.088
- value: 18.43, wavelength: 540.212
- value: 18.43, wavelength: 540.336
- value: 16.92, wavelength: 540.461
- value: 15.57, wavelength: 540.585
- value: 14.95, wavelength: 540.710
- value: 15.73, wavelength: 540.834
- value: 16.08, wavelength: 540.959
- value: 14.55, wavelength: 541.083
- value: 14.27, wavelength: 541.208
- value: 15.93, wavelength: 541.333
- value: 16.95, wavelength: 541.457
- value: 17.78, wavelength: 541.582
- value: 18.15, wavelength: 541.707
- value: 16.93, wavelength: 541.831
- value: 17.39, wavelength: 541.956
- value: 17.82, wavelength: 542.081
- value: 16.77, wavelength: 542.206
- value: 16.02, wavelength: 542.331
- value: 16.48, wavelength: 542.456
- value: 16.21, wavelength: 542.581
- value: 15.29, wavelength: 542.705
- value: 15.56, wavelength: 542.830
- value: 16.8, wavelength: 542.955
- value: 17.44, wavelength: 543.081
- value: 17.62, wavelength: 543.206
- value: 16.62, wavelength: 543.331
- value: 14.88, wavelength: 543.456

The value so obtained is 0.5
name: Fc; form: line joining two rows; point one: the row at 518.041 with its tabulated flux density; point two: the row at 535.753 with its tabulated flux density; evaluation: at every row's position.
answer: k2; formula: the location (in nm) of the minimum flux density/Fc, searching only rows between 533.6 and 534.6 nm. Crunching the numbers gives 534.520 nm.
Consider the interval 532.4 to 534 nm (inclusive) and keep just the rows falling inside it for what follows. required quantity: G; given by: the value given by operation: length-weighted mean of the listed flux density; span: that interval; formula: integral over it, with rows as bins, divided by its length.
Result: 16.0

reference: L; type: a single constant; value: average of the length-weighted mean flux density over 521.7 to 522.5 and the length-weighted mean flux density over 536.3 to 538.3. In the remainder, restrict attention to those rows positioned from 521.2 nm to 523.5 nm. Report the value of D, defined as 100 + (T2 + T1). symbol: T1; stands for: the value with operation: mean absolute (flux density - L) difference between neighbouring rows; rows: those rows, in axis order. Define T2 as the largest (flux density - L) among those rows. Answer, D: 103.4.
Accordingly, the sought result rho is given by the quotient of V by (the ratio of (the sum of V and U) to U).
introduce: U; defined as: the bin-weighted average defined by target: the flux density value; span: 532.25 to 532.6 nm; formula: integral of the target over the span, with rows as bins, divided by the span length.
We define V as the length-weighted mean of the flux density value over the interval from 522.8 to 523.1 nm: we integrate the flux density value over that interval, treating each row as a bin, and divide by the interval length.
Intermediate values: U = 16.1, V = 16.3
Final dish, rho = 8.1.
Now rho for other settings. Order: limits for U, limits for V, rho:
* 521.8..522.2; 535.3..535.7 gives 7.8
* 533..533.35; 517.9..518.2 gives 7.9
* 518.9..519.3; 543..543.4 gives 8.5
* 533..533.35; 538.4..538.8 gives 8.0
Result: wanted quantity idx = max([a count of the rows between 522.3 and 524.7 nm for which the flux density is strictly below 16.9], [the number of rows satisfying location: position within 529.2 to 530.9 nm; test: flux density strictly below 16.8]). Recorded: 10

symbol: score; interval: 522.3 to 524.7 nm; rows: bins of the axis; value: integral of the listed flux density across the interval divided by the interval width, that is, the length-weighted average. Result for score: 16.8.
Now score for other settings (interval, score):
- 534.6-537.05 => 15.7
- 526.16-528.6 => 15.5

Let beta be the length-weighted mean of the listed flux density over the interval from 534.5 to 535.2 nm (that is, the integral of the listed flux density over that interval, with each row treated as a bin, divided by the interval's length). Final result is 15.9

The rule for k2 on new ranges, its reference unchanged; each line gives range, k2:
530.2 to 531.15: 530.963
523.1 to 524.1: 523.919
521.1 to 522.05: 521.512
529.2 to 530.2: 529.620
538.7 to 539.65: 538.845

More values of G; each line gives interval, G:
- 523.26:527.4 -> 16.0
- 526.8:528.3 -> 15.1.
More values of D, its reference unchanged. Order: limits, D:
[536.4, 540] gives 104.8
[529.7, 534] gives 103.0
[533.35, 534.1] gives 102.6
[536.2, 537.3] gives 101.3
